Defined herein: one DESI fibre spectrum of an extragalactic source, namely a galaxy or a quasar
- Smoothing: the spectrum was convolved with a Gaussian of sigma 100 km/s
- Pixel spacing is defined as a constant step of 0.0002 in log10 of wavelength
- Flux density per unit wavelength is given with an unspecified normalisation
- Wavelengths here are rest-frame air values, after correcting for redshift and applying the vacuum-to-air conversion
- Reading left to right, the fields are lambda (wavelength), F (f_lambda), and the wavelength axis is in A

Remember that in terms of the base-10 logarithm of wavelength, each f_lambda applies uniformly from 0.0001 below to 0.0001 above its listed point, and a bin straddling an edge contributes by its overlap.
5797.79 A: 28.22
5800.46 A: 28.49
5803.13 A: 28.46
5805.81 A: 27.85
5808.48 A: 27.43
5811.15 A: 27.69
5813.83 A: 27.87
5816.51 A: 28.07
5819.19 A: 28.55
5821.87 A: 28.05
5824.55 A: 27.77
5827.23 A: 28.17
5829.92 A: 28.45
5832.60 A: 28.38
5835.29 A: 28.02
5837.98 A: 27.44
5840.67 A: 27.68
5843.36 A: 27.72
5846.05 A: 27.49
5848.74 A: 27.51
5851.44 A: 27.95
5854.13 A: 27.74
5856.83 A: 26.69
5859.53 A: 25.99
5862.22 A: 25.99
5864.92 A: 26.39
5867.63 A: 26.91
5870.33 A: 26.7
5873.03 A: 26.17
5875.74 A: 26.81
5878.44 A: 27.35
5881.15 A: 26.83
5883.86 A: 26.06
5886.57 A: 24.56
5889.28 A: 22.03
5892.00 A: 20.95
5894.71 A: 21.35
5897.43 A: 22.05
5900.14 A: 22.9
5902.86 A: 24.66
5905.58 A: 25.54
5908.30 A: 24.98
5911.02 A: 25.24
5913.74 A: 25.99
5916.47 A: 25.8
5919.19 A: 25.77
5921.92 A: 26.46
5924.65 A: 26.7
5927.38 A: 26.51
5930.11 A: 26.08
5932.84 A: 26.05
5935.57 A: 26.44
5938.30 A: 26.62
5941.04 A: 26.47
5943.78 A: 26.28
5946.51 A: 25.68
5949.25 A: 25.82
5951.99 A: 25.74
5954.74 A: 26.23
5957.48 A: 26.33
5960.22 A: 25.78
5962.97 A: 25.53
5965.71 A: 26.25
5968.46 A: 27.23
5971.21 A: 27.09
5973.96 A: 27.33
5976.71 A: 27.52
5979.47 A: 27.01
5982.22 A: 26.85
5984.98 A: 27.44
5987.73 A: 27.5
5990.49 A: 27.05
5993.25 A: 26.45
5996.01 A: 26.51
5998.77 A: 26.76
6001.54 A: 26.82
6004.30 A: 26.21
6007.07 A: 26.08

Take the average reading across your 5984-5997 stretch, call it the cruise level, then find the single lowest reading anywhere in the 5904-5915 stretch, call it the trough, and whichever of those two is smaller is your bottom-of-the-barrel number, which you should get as 25.0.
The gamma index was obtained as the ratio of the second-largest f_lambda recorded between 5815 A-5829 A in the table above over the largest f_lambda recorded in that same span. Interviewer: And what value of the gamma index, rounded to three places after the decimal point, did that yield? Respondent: 0.987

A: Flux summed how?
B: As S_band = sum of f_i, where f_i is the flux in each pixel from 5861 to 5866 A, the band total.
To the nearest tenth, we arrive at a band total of 52.4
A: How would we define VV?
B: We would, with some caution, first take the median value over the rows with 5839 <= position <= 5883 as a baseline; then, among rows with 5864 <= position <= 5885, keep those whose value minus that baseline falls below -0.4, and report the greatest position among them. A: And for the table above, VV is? 5883.86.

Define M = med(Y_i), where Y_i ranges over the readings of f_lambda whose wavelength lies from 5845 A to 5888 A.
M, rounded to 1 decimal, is 26.8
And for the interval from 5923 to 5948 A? 26.4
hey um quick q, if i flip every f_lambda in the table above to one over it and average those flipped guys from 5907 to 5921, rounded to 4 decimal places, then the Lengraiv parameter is 0.0391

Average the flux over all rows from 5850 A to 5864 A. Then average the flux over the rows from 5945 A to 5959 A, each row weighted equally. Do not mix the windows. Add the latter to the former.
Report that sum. 52.8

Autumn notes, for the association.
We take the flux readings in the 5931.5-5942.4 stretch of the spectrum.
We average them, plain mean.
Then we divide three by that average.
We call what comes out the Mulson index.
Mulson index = 0.114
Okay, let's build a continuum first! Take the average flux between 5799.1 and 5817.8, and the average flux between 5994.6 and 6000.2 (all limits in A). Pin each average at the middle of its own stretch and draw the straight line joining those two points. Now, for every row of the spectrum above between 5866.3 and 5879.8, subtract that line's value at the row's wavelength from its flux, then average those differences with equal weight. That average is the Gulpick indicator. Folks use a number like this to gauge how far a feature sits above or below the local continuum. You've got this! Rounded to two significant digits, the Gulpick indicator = -0.73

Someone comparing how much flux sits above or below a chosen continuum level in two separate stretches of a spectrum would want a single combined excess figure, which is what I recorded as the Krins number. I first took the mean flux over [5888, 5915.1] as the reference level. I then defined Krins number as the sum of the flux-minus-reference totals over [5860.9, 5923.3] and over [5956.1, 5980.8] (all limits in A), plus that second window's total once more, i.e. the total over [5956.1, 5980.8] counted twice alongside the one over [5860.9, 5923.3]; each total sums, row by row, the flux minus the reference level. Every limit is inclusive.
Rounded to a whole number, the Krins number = 91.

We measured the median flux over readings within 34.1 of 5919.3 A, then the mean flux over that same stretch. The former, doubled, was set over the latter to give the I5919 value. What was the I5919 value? 2.056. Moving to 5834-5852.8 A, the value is 1.999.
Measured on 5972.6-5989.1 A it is 2.008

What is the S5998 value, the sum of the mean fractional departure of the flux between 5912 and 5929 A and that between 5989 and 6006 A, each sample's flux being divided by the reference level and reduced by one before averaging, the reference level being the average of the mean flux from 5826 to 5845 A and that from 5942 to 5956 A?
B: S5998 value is -0.04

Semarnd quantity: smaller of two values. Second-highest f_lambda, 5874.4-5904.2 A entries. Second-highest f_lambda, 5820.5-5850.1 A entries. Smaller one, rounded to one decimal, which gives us 26.8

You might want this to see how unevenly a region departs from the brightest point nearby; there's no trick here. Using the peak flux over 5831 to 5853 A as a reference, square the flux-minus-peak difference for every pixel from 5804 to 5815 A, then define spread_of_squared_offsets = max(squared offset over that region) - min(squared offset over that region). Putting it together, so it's 0.6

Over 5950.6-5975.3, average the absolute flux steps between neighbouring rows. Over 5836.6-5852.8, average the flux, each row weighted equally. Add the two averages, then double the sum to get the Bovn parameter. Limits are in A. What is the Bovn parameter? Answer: 56.1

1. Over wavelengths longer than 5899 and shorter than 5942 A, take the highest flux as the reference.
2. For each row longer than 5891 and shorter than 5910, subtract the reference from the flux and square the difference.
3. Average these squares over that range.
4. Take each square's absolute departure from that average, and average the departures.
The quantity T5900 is 10.8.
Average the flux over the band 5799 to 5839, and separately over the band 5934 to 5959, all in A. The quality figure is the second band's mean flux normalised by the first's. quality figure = 0.93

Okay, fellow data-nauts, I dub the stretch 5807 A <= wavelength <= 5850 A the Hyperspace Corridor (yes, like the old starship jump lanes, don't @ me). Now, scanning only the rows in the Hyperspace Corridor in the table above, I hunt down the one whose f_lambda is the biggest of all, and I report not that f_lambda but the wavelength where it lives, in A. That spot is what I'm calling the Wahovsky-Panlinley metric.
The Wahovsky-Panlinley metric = 5819.19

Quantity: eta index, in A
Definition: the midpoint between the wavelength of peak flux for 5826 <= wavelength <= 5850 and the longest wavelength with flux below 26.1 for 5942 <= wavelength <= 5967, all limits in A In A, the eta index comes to 5896.4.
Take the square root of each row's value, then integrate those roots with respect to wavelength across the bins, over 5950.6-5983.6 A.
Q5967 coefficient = 170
